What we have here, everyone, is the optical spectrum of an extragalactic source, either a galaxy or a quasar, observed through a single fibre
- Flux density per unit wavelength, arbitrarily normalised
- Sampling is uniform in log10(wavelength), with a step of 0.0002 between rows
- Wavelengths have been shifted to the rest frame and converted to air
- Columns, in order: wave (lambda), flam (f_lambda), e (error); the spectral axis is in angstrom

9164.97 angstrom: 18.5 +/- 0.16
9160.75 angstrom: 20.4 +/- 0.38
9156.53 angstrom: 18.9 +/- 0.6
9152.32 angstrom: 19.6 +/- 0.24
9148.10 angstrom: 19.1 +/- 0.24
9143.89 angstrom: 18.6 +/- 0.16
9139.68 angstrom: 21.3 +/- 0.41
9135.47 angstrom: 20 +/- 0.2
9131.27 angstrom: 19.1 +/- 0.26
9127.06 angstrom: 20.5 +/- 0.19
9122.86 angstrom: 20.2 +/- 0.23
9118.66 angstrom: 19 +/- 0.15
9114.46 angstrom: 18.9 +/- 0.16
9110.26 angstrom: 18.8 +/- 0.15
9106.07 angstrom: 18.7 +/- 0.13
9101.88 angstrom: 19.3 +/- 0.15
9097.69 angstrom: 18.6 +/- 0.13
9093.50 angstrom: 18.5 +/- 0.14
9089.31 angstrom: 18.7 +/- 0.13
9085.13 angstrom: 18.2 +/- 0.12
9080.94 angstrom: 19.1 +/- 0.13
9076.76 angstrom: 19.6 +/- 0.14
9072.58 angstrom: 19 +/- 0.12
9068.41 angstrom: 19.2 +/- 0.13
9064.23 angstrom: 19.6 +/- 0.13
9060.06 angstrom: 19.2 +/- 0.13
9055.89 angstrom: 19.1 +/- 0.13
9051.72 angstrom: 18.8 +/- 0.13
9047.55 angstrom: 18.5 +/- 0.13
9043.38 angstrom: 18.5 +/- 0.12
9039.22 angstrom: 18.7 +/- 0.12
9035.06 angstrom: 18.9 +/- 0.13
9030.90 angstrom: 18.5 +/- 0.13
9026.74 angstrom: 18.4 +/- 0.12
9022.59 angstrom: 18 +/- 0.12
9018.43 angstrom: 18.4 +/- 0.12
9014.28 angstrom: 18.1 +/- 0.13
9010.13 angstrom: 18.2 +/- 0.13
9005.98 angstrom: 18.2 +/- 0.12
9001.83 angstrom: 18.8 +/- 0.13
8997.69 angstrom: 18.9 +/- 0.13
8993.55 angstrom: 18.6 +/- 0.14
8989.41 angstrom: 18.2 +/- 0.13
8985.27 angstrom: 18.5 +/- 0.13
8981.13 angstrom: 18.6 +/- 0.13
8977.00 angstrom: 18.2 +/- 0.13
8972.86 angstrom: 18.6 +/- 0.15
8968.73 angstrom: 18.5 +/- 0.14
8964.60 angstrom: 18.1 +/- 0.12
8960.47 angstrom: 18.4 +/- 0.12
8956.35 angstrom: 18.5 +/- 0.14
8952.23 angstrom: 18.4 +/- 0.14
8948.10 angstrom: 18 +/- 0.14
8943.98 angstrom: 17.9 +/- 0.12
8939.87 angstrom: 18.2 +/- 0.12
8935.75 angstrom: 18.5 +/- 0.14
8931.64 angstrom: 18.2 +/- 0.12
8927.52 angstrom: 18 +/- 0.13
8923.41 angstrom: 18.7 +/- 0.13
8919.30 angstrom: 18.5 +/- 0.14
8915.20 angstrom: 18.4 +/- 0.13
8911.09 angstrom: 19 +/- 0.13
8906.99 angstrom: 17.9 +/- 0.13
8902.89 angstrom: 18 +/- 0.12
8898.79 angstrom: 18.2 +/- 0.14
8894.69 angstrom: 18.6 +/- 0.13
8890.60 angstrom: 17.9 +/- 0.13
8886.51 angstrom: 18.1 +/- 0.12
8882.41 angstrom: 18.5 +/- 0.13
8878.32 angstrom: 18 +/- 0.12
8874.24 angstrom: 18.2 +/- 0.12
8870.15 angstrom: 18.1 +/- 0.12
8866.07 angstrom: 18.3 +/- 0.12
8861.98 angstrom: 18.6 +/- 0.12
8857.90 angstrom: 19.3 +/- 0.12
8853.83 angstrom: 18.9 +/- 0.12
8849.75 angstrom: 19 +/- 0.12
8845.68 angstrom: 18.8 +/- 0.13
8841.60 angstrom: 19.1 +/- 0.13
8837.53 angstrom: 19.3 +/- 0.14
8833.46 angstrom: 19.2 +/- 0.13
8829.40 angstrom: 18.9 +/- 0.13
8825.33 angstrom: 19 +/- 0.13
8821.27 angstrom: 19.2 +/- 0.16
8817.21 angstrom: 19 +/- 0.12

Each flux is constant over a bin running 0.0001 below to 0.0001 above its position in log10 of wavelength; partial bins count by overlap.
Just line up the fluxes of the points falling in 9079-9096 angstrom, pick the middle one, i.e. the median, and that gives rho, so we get 18.6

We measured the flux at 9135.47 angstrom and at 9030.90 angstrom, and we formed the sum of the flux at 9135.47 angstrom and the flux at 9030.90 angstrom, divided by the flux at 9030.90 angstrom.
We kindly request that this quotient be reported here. 2.08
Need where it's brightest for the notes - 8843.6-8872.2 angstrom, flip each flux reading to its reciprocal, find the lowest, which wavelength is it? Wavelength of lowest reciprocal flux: 8857.90 angstrom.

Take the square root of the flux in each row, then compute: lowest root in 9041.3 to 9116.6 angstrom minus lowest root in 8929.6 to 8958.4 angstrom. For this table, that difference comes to 0.035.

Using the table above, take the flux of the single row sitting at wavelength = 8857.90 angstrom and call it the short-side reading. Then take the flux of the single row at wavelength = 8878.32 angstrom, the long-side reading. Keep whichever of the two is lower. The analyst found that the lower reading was 18.0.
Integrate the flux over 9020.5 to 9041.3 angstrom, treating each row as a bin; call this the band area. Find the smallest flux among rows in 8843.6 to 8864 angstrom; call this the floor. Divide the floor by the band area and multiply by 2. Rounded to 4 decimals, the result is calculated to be 0.0967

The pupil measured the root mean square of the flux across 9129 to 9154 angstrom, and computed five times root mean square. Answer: 98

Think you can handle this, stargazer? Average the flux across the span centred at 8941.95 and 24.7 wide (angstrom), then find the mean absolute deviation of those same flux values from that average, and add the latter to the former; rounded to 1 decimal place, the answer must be 18.4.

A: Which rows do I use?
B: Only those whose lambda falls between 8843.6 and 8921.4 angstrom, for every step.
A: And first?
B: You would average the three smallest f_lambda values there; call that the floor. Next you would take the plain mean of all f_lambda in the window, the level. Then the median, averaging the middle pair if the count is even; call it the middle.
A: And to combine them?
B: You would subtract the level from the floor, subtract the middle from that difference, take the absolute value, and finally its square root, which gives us 4.35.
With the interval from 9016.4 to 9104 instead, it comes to 4.39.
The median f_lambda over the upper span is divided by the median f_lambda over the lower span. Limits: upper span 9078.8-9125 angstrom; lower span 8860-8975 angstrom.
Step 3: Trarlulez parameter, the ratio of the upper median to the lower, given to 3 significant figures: 1.03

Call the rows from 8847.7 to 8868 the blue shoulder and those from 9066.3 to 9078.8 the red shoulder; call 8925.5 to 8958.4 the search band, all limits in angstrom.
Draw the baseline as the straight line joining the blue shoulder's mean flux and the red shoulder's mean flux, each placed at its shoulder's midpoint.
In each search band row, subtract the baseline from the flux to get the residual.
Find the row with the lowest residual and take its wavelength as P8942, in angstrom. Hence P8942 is 8943.98 angstrom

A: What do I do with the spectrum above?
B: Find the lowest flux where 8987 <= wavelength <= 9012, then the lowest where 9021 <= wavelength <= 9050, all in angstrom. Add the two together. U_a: 36.2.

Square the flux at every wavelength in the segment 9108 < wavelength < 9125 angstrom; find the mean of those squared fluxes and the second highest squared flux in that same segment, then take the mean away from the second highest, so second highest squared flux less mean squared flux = -9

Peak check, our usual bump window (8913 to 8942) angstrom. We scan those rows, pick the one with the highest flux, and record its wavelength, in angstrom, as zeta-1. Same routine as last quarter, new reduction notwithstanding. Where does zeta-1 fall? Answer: 8923.41 angstrom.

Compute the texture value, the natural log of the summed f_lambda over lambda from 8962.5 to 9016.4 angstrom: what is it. 5.48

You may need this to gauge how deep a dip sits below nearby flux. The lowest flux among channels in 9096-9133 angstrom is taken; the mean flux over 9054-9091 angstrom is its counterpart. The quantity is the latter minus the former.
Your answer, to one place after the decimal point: 0.5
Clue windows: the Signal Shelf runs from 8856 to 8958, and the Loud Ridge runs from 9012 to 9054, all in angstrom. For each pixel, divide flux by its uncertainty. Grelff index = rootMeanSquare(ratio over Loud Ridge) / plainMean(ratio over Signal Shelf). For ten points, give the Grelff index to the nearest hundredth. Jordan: 1.03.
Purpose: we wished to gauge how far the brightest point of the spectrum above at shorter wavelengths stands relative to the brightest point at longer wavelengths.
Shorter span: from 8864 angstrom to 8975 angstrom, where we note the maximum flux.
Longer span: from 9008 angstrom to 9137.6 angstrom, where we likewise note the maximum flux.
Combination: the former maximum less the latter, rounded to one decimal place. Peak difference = -1.5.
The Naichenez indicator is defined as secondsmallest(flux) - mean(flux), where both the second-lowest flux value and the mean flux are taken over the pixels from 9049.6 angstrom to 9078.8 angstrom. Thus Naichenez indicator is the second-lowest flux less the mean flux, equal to -0.21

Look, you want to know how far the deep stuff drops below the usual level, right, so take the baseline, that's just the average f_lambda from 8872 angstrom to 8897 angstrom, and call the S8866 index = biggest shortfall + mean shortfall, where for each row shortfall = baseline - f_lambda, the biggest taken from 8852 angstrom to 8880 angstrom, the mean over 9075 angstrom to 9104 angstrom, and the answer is -0.42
